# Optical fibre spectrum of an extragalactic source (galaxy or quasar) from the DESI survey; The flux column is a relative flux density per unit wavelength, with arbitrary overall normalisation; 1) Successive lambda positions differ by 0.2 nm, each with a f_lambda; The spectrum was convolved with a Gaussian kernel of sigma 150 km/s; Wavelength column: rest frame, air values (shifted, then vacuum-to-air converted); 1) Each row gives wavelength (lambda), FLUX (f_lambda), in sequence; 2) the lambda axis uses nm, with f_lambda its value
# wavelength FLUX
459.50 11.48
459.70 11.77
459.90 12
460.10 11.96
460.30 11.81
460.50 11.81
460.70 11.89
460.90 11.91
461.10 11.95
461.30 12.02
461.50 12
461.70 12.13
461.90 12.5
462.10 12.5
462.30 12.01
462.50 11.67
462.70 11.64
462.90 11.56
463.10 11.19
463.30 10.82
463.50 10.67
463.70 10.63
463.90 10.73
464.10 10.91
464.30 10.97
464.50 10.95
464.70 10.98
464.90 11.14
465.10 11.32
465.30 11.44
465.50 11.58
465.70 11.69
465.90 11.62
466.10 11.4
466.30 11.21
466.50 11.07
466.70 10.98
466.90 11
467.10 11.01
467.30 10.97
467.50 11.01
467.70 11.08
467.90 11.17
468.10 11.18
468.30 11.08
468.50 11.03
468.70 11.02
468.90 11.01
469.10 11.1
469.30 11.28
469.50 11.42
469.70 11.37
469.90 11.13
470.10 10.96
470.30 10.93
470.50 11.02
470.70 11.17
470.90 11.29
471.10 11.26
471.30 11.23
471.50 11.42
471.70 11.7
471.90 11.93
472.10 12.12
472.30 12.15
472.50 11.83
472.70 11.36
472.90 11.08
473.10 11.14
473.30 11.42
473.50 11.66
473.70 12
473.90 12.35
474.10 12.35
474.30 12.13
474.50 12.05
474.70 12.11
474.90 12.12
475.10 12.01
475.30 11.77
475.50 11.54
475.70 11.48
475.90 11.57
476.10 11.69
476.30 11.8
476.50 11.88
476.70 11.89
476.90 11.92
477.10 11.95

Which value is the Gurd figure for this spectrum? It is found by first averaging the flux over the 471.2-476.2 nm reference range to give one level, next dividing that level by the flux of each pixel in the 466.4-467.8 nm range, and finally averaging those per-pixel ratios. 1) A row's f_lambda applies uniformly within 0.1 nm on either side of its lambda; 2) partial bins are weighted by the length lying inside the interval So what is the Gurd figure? 1.07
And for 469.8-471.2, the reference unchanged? 1.06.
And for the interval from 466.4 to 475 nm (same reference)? 1.03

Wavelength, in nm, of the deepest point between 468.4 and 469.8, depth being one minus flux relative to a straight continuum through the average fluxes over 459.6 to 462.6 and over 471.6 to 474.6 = 468.90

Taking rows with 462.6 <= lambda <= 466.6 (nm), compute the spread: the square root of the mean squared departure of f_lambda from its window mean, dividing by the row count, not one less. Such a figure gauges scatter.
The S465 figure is 0.33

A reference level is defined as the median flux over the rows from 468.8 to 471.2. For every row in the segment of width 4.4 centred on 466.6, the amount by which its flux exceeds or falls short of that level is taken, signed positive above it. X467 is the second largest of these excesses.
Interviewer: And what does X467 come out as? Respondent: 0.5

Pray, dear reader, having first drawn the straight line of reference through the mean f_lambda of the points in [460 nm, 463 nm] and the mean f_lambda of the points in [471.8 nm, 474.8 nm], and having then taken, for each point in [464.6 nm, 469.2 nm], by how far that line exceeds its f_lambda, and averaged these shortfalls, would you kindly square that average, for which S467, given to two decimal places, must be 0.53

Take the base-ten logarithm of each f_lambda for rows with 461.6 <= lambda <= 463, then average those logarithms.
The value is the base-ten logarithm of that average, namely 0.033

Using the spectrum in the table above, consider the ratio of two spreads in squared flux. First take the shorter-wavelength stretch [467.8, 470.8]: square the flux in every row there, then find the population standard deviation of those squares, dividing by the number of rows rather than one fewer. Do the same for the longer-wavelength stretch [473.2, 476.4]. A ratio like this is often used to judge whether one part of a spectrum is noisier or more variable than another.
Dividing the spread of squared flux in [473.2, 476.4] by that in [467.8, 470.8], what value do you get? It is 2.2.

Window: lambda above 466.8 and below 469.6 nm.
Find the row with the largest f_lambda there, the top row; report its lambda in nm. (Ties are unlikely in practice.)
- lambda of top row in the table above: 469.50 nm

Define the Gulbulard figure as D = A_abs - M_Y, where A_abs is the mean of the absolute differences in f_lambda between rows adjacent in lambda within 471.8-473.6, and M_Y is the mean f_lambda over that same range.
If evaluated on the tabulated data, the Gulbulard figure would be -11.4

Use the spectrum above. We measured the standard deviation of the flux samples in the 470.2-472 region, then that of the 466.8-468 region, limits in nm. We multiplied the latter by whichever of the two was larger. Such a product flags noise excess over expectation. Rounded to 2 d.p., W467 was 0.02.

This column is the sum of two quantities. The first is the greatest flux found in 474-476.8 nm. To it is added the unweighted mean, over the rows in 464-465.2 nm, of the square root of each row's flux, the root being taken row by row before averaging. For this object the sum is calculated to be 15.67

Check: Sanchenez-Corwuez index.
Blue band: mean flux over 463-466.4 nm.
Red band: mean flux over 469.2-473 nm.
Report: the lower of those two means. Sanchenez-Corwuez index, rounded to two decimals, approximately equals 11.13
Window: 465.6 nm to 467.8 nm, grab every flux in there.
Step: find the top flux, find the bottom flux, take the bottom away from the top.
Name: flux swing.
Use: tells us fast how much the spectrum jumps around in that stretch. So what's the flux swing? 0.7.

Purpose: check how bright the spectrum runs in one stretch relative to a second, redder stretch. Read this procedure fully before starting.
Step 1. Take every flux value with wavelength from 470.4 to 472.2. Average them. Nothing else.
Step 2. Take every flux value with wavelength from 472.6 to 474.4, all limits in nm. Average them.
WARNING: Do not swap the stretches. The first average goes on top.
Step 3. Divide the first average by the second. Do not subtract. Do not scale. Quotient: 0.978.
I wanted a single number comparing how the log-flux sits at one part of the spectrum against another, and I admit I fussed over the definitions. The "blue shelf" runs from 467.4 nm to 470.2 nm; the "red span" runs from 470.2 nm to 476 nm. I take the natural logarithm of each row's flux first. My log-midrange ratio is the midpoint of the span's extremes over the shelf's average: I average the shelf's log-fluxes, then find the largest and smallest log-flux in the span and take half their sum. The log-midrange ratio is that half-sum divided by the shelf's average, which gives 1.02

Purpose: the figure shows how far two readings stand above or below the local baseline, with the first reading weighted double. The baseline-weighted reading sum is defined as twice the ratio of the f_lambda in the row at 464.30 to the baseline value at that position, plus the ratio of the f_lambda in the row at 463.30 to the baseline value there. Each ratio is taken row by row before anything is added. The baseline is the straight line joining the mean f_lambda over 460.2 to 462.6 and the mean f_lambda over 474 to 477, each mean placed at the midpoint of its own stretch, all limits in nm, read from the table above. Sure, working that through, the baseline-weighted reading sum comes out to 2.73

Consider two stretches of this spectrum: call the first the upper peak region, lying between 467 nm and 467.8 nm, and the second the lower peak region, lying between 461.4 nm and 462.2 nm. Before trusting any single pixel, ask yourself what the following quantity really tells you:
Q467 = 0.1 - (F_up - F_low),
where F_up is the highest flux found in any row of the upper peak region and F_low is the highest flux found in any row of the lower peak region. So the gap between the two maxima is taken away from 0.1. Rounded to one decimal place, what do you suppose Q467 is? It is 1.5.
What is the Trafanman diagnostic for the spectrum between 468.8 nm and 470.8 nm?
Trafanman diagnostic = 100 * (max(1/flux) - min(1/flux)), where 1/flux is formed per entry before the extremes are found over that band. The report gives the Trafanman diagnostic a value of 0.39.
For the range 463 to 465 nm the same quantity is 0.47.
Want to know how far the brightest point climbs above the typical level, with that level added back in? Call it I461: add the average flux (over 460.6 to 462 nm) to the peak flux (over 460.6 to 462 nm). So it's 24.6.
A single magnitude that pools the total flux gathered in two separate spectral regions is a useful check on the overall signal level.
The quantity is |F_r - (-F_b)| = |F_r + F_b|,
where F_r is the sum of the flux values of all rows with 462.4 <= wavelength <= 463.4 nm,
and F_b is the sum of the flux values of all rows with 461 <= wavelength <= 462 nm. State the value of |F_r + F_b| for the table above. 117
